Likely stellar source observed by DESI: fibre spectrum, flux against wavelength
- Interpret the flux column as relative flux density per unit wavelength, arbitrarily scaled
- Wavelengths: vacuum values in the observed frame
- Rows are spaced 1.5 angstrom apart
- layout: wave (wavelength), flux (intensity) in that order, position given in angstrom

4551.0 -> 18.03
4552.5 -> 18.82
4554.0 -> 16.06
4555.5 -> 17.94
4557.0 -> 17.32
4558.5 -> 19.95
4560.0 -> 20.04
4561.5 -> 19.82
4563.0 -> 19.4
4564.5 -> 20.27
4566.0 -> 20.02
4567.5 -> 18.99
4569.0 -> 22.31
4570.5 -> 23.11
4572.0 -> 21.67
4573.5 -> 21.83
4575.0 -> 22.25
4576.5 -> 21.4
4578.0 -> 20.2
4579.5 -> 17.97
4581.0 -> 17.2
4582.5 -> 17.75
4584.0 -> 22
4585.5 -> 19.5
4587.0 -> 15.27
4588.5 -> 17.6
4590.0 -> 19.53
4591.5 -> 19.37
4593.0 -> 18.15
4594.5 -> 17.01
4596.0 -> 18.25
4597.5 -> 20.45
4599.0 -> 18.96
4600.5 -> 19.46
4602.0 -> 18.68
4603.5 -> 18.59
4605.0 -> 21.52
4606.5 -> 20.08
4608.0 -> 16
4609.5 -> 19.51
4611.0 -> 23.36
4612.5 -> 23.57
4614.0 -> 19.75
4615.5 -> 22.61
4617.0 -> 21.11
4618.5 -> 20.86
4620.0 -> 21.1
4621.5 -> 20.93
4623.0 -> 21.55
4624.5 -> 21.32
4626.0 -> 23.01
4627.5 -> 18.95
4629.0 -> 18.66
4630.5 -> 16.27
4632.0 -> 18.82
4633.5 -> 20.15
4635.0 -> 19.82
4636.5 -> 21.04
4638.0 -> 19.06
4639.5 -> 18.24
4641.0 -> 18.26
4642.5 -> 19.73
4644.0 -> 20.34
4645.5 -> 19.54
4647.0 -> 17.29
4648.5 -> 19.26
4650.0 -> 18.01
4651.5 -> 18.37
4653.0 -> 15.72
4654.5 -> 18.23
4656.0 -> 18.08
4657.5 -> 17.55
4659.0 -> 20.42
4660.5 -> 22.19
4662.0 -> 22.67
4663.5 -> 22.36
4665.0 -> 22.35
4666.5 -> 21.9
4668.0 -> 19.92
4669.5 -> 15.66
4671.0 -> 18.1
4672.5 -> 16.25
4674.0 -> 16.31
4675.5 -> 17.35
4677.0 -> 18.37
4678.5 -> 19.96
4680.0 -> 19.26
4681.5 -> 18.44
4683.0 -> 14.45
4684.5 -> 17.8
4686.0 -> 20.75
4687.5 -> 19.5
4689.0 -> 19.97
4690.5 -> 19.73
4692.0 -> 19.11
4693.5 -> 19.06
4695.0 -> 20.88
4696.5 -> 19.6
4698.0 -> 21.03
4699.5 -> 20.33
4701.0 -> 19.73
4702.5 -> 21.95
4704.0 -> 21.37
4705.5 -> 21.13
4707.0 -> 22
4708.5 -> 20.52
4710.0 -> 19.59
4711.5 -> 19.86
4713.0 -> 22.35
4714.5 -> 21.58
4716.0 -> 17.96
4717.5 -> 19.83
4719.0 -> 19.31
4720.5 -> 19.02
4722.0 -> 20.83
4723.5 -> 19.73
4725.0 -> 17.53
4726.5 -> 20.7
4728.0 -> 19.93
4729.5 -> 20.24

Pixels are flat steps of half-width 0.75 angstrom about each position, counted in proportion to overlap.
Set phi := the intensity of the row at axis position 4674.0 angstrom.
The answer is 16.31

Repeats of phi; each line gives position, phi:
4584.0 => 22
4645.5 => 19.54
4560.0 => 20.04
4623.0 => 21.55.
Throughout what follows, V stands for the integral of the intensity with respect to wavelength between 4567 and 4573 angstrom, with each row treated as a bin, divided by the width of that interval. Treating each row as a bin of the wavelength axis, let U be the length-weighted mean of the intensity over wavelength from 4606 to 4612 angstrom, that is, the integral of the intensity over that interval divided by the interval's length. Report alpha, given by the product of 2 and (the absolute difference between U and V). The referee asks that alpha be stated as 3.5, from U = 19.9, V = 21.6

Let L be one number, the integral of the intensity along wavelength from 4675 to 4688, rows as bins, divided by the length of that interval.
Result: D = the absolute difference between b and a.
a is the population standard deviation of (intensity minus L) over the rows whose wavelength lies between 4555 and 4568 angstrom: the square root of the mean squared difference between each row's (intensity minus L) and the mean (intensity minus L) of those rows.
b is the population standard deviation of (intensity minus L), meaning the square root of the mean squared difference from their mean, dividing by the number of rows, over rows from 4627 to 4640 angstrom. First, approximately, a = 1.0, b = 1.3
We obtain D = 0.29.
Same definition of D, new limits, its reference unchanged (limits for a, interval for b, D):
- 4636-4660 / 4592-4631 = 0.70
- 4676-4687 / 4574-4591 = 0.23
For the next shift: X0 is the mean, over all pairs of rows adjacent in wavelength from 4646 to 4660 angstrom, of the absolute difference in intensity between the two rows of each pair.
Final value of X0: 1.5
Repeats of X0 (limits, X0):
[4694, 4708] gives 1.0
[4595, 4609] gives 1.7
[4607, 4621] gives 2.0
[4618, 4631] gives 1.2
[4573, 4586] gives 1.6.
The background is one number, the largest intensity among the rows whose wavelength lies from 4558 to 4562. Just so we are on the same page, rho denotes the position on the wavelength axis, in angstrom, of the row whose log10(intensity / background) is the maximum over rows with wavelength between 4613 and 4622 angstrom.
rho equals 4615.5 angstrom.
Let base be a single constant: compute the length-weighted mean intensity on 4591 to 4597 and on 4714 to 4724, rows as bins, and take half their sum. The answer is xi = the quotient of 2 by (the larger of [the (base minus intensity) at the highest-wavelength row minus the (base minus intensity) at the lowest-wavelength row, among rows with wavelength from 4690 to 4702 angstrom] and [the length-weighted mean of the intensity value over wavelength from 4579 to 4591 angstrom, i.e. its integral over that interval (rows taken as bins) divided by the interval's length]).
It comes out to 0.109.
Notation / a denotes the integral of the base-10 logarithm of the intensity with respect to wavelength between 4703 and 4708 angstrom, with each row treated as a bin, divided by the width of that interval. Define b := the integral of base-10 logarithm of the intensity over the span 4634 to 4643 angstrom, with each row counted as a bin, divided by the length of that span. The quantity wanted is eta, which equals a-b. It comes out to 0.05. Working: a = 1.33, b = 1.29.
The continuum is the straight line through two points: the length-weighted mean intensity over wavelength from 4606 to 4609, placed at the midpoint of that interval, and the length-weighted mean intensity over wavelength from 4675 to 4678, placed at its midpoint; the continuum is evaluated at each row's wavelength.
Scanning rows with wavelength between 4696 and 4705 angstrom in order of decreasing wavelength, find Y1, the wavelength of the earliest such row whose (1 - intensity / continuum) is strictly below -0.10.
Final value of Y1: 4704.0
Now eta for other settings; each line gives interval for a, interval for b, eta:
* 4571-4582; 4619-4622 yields -0.02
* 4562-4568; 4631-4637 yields 0.00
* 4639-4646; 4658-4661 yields -0.04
